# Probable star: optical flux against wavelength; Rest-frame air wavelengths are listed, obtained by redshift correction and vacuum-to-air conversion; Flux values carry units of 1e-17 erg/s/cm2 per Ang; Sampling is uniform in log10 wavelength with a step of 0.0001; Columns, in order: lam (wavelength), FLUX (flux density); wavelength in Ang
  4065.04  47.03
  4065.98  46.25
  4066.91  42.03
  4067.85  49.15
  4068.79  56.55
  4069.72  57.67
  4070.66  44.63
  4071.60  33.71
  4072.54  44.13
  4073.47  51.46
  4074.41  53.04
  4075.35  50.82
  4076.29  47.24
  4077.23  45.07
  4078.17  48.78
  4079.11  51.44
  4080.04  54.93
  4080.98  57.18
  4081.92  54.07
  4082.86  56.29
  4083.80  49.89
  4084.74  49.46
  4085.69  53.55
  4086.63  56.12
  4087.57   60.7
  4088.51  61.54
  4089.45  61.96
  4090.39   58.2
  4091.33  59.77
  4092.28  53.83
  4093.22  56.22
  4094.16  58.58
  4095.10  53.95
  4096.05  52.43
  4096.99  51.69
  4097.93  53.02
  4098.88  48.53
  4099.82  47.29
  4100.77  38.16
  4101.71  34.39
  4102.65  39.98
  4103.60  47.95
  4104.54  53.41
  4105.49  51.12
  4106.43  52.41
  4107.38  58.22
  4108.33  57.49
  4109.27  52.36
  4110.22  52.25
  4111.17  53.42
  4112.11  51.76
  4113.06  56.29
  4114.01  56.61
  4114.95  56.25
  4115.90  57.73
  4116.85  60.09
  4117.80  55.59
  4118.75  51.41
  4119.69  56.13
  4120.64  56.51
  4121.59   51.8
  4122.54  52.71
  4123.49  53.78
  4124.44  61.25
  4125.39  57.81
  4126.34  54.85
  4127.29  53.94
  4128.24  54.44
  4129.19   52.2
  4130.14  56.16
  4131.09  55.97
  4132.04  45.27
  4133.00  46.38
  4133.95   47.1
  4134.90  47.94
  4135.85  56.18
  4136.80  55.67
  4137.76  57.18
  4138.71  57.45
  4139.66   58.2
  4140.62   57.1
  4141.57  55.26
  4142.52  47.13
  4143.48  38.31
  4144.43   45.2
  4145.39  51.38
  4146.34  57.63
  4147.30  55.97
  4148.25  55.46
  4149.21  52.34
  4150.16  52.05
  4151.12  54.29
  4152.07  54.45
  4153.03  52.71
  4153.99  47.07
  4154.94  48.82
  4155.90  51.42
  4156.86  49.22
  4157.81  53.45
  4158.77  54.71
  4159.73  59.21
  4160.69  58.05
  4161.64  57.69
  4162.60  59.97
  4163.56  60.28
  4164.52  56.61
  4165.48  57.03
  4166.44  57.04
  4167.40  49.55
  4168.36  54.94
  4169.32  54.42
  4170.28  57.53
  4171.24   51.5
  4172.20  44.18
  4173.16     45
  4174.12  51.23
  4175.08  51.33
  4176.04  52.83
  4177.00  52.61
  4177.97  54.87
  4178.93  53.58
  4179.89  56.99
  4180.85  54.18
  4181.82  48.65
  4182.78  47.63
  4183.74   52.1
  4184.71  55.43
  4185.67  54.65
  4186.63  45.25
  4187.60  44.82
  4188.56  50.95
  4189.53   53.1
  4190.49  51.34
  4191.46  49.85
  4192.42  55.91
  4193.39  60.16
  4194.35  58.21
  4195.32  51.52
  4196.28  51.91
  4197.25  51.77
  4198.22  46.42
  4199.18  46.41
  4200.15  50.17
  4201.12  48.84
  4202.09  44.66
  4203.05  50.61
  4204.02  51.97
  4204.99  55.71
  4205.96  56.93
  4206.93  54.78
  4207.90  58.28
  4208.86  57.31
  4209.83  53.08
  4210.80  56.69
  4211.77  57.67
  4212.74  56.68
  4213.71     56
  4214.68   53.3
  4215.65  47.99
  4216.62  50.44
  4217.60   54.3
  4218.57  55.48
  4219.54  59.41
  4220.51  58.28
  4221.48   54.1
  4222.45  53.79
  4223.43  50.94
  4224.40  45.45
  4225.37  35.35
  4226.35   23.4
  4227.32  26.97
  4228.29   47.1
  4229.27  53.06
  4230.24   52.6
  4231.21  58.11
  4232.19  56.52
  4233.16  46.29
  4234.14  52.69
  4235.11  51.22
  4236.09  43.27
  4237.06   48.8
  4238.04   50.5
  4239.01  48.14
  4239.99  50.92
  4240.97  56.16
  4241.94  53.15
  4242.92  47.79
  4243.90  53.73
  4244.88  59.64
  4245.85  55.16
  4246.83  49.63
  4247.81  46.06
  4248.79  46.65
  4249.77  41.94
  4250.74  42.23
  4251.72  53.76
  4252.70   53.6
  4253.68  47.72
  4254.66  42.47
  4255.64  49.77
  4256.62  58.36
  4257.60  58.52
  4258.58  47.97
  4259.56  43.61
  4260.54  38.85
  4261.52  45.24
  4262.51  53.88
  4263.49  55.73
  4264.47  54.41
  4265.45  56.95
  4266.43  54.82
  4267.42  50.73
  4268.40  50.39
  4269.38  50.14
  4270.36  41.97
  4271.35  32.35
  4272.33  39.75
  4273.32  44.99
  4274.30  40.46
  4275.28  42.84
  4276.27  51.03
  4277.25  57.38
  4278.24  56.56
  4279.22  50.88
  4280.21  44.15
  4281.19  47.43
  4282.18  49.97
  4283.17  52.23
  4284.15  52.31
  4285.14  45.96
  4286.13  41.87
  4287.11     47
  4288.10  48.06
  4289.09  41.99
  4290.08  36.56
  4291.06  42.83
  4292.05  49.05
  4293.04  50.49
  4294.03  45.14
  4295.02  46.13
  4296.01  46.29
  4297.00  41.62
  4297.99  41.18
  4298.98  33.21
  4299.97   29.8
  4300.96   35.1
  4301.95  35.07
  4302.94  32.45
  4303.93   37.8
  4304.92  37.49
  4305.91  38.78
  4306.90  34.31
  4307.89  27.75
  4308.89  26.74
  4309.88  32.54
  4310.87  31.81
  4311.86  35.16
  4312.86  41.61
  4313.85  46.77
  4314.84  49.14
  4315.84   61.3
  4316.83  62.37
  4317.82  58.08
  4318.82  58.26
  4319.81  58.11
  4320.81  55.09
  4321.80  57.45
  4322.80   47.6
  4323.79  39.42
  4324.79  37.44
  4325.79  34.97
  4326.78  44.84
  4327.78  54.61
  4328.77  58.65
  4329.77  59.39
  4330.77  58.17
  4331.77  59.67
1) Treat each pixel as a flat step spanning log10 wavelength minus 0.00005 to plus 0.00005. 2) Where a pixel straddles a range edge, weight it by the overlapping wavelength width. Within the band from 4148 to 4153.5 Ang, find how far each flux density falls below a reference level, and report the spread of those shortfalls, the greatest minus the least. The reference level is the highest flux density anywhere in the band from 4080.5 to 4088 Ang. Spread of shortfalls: 3.4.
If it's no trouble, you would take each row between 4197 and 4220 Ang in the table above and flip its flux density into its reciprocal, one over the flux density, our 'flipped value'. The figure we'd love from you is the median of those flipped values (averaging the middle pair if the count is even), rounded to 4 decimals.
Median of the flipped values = 0.0186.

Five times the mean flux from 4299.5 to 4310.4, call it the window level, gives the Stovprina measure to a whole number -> 167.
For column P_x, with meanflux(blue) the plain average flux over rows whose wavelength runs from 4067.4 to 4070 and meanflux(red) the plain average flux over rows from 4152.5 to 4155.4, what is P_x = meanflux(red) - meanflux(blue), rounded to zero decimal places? -5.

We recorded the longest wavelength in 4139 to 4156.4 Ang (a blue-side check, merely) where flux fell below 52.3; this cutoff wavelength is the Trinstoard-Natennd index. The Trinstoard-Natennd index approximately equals 4155.90 Ang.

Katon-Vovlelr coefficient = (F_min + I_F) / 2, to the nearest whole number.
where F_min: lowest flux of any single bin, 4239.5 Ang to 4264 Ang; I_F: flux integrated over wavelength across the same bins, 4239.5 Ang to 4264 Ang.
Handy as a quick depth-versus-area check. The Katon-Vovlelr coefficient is 633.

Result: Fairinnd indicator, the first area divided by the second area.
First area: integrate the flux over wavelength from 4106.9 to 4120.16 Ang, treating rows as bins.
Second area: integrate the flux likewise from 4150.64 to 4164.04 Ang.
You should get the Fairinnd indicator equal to 1.01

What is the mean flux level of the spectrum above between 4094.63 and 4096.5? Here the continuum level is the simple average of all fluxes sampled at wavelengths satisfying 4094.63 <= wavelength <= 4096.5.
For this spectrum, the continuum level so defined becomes 53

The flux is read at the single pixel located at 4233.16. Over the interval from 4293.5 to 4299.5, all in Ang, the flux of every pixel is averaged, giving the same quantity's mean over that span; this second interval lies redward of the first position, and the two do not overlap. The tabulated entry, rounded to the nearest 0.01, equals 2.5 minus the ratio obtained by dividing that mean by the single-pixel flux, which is 1.59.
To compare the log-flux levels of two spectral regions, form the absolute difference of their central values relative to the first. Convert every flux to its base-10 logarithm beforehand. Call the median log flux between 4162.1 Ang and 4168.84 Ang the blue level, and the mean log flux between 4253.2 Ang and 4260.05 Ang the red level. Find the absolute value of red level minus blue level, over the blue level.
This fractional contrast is 0.035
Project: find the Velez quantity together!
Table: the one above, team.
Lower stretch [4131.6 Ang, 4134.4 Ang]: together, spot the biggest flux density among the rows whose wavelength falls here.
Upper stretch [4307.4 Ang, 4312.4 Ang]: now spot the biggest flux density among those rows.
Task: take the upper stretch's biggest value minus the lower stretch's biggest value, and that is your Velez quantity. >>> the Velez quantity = -12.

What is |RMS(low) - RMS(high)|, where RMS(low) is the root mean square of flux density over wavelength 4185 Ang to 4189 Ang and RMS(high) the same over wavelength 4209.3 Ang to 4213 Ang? 7.0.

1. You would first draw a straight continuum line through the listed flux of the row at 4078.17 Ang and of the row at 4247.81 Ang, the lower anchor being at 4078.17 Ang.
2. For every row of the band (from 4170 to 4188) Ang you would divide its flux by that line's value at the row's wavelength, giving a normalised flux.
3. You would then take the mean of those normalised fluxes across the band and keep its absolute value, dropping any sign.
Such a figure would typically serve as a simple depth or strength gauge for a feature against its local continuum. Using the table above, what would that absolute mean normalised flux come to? 1.09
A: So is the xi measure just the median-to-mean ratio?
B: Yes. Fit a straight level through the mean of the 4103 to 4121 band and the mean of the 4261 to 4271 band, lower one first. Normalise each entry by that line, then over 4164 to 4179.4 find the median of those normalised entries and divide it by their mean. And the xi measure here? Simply 1.01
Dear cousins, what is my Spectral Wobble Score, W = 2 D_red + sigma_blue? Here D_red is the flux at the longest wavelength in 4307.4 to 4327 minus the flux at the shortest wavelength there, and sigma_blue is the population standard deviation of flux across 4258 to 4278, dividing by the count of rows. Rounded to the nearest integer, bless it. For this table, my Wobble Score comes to 41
